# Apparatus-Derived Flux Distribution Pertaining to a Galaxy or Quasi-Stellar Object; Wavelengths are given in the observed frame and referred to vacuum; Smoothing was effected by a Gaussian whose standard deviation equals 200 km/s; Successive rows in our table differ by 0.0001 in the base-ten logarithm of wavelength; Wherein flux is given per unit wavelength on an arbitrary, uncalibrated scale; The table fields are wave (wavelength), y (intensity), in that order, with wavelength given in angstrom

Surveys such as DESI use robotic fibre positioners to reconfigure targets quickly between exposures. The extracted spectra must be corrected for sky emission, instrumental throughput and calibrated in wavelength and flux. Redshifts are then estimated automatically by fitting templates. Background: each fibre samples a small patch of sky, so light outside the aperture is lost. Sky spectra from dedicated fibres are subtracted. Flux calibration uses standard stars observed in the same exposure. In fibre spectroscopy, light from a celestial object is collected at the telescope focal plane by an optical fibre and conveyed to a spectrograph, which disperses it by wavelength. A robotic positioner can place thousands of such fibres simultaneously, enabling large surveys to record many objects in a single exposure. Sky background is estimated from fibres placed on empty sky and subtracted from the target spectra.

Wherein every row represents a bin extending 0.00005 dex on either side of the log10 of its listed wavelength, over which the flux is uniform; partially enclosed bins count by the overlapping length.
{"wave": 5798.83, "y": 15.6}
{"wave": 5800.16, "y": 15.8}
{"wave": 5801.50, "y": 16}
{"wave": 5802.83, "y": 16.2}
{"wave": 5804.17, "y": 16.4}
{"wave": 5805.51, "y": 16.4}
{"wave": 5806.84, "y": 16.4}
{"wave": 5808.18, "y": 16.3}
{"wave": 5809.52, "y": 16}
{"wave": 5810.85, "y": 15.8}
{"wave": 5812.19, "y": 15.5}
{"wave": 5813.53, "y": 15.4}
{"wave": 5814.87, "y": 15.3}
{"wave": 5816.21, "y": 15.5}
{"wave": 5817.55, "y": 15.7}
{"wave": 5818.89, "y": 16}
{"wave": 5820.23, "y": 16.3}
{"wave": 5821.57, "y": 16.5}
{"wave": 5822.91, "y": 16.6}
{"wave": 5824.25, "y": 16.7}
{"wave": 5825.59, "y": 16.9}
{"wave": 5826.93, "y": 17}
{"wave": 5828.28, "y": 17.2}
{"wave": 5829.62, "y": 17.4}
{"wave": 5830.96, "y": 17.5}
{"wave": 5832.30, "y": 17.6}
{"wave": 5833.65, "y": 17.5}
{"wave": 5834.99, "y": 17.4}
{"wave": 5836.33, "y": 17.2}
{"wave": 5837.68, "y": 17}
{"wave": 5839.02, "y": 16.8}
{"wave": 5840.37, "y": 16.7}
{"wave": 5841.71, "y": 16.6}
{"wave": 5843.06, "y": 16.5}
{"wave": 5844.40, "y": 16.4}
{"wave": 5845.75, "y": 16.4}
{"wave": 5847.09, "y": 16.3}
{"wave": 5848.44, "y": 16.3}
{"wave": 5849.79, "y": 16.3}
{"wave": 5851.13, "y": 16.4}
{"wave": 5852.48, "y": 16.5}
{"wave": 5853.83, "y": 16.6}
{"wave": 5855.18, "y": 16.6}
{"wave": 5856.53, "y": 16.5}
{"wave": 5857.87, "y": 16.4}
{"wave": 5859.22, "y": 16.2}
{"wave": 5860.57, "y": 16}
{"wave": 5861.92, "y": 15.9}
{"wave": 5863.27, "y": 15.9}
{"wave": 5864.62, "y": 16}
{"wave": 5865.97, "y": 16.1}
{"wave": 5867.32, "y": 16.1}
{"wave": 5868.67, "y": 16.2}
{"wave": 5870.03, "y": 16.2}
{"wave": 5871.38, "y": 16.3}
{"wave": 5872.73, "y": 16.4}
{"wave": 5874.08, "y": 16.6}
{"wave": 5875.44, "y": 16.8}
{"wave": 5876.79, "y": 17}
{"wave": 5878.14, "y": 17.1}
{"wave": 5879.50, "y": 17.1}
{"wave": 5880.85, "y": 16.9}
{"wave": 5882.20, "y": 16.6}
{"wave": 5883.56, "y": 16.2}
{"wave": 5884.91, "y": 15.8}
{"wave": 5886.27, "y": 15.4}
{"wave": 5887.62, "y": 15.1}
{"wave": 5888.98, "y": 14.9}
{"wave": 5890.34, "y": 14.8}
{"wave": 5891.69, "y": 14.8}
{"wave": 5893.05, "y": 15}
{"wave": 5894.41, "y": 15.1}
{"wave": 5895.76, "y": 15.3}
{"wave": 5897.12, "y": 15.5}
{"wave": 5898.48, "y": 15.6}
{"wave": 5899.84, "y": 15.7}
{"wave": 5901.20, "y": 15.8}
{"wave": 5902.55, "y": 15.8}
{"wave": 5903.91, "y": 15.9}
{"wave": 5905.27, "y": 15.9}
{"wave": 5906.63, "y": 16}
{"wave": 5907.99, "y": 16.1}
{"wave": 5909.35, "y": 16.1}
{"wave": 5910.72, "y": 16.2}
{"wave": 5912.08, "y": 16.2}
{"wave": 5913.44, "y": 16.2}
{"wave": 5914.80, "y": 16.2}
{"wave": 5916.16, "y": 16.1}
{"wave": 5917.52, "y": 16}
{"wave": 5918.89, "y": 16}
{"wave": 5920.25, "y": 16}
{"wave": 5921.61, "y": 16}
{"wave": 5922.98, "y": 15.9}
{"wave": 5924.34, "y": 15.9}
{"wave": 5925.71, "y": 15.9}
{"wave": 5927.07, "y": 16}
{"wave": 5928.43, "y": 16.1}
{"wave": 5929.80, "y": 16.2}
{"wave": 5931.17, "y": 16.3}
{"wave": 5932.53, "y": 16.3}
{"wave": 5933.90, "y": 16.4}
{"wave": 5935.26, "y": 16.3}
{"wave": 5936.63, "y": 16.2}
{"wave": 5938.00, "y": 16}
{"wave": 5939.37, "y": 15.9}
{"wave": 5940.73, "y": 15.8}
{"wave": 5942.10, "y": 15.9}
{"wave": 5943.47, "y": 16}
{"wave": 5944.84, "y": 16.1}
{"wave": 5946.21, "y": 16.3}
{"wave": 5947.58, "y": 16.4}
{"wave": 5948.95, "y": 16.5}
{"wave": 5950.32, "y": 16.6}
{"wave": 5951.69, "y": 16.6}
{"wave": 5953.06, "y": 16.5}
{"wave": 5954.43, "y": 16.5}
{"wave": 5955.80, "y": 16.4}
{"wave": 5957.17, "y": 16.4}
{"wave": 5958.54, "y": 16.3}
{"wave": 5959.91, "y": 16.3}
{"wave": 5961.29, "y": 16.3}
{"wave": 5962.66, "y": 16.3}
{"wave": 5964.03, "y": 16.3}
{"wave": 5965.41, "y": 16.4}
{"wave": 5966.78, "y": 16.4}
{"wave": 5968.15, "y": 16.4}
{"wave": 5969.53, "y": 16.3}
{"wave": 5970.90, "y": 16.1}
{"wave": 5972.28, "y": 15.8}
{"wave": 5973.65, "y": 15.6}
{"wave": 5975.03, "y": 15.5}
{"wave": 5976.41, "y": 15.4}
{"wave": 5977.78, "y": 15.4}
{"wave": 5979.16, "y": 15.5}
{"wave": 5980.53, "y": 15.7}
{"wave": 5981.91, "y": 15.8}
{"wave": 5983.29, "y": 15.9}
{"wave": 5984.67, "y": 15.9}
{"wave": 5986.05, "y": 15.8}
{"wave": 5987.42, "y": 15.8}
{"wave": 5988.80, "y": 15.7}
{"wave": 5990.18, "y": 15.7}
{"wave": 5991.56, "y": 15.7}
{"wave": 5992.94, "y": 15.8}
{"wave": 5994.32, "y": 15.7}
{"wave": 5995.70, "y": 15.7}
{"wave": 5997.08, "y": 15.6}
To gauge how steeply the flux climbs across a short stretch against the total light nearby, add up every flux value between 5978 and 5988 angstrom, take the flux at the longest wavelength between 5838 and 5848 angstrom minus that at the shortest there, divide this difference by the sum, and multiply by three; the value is -0.014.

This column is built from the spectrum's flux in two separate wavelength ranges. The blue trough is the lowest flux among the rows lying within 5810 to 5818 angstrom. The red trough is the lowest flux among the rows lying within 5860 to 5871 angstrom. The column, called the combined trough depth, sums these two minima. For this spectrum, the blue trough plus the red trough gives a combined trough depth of 31.2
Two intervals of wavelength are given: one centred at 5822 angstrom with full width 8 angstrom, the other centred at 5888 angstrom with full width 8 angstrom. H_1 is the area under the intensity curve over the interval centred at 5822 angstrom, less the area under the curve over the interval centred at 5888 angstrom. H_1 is 10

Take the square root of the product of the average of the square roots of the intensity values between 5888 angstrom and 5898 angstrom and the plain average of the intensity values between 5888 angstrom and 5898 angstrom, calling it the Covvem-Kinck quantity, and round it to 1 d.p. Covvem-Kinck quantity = 7.6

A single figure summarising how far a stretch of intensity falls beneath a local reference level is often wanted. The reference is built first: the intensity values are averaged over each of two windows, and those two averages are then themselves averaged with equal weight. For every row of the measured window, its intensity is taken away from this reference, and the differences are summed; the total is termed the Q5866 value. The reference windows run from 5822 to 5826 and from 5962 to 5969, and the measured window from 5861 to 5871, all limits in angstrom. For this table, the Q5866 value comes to 3.4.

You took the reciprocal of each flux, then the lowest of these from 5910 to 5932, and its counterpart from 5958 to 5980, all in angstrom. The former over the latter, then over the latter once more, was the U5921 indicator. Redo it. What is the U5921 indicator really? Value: 16.5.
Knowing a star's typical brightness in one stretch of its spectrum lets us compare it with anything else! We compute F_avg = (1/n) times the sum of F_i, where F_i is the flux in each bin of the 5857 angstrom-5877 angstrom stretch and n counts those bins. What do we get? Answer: 16.3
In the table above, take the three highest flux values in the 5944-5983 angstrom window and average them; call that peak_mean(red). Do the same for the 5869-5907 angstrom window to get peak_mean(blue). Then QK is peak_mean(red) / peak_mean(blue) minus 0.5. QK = 0.471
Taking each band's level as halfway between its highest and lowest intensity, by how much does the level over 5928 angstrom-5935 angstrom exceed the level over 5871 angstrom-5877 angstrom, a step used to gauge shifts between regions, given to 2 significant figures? -0.40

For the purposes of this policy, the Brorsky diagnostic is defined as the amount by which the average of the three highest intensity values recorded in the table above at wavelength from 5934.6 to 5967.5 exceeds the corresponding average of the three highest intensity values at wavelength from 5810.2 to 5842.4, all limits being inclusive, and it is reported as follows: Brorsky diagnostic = -1.0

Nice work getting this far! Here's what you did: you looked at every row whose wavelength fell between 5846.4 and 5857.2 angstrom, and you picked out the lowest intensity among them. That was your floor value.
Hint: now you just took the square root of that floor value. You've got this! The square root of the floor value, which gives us 4.04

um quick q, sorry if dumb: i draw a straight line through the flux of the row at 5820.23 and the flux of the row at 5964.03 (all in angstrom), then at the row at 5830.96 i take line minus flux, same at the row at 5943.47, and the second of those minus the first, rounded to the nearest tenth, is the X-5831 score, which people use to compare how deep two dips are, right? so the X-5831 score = 1.5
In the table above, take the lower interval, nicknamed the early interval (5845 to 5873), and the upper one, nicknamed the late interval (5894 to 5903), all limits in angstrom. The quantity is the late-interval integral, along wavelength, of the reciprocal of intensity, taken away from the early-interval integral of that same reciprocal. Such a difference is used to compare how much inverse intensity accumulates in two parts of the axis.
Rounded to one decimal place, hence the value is 1.1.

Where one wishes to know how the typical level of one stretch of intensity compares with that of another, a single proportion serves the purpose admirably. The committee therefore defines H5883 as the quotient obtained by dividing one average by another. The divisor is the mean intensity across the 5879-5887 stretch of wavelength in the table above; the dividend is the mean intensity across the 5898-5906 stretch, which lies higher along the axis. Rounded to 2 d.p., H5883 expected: 0.97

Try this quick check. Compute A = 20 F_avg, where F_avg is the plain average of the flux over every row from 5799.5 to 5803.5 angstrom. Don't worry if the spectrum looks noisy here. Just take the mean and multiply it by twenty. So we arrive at 320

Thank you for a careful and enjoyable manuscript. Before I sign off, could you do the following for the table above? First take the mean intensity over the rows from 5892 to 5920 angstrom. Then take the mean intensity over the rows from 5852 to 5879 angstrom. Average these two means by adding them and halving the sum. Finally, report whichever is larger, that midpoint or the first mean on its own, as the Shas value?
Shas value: 16.10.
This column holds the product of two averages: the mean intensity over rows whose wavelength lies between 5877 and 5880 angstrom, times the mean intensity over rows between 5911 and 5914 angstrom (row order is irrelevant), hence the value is 277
